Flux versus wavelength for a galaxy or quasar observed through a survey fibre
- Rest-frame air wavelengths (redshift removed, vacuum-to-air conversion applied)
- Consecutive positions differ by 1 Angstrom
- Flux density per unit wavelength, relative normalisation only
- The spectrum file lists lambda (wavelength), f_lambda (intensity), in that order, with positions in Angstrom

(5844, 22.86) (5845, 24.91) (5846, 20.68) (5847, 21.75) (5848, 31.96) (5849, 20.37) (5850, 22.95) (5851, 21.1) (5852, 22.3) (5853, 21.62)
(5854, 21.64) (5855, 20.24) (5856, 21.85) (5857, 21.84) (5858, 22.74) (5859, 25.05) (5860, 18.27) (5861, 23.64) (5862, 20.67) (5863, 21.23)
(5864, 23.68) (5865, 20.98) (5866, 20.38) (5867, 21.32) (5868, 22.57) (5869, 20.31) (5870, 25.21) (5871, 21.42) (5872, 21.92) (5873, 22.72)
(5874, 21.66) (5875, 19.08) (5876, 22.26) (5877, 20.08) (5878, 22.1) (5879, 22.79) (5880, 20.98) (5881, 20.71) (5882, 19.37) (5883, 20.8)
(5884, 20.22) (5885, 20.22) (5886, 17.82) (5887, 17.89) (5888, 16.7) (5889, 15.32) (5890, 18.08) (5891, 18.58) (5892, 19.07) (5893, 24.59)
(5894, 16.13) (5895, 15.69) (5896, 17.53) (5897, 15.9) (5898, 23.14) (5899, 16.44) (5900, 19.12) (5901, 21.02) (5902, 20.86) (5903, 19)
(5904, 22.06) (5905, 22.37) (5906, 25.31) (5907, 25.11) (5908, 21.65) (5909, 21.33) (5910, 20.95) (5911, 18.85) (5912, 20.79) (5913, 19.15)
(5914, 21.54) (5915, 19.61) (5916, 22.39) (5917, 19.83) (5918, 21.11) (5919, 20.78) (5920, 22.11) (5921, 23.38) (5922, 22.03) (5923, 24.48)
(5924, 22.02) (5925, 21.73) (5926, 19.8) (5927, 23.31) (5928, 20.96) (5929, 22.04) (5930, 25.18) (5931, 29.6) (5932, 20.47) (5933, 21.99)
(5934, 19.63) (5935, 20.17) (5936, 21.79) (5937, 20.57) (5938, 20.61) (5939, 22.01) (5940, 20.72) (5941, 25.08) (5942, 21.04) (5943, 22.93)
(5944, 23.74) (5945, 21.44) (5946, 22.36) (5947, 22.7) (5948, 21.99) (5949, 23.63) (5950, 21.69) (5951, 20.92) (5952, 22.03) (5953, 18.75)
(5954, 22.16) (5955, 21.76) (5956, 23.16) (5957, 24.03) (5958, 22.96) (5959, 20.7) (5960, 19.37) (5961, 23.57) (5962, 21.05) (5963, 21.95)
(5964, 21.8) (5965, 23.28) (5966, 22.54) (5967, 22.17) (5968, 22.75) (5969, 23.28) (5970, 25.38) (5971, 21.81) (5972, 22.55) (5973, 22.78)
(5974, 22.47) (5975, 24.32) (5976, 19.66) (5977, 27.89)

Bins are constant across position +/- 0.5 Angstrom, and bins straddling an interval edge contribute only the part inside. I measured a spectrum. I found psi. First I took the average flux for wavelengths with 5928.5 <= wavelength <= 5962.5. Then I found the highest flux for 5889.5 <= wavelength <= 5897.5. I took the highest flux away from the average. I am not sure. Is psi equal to -2.5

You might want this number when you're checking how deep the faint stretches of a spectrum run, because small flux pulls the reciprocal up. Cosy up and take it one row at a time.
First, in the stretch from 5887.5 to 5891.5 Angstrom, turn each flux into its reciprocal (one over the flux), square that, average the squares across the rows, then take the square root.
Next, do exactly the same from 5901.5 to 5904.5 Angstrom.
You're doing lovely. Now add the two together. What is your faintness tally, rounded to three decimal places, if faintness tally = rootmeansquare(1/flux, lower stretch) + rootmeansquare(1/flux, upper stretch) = 0.107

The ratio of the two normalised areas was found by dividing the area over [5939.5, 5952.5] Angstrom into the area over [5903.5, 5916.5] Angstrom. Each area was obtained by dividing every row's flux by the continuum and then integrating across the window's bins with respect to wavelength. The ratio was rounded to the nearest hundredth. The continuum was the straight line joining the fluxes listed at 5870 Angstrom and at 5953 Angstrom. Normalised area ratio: 0.85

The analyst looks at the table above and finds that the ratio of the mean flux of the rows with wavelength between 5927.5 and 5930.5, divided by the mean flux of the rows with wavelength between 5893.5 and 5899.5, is 1.30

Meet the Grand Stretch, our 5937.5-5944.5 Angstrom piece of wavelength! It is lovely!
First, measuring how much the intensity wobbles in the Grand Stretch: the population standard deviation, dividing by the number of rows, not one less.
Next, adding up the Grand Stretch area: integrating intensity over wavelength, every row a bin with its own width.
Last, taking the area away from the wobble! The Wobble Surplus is -155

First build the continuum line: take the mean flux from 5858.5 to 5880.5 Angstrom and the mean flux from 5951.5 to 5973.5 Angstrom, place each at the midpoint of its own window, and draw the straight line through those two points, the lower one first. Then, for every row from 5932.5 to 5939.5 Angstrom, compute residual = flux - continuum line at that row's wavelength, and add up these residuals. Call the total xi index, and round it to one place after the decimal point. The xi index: -8.0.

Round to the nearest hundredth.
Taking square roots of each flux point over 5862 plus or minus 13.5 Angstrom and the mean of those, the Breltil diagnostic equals 4.66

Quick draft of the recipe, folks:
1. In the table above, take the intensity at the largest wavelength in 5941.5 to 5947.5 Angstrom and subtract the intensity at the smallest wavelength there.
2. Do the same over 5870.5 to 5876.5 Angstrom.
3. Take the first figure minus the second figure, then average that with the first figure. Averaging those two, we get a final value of 1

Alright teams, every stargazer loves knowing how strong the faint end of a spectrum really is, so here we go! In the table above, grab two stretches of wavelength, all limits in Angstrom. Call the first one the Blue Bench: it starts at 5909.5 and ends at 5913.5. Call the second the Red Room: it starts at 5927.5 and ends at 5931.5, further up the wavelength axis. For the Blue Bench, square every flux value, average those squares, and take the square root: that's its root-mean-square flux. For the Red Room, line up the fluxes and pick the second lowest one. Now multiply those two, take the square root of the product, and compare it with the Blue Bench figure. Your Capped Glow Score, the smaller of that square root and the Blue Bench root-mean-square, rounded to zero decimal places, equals 20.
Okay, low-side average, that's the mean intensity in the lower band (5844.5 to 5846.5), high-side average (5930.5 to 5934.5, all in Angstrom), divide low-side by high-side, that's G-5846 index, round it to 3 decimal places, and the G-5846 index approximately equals 0.994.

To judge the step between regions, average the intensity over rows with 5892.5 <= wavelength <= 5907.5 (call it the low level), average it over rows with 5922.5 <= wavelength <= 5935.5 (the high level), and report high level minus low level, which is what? 2.1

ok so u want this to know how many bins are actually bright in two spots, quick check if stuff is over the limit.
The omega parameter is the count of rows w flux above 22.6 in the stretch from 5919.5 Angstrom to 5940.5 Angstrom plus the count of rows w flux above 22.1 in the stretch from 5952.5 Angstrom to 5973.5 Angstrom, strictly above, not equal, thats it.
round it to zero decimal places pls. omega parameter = 18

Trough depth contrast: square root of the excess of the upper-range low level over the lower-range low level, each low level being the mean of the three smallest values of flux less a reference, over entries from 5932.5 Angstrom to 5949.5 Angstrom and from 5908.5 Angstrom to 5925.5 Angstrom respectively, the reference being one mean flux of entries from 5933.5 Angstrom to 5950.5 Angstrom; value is 1.0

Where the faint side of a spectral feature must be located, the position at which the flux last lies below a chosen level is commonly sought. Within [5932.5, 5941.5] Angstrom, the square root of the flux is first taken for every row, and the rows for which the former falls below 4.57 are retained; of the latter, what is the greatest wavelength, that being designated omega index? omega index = 5940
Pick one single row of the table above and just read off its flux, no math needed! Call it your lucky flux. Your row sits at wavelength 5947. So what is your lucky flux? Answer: 22.7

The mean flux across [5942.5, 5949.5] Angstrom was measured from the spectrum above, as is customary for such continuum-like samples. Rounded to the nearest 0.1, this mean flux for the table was 22.7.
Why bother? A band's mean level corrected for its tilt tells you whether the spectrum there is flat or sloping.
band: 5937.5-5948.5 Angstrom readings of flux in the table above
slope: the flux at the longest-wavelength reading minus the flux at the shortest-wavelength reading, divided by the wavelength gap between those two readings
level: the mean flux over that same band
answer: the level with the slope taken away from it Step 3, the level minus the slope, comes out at 22.1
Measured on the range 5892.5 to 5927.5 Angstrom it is 20.9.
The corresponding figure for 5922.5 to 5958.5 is 22.3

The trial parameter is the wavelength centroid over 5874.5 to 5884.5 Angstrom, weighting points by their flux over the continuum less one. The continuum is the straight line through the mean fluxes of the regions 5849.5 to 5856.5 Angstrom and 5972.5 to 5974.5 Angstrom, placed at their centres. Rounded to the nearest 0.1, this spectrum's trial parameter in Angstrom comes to 5880.0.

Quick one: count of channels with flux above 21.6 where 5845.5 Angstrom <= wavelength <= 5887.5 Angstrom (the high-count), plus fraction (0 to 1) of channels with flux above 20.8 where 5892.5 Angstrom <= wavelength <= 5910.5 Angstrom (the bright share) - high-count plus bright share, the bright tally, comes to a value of 21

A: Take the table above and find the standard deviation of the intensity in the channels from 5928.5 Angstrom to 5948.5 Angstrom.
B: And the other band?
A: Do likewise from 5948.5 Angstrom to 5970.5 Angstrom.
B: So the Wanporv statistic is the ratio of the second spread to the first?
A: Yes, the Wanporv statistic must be 0.66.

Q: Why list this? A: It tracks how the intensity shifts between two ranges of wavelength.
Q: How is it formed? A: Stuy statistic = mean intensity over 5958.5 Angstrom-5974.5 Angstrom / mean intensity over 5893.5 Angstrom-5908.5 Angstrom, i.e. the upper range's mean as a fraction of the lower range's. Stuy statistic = 1.11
